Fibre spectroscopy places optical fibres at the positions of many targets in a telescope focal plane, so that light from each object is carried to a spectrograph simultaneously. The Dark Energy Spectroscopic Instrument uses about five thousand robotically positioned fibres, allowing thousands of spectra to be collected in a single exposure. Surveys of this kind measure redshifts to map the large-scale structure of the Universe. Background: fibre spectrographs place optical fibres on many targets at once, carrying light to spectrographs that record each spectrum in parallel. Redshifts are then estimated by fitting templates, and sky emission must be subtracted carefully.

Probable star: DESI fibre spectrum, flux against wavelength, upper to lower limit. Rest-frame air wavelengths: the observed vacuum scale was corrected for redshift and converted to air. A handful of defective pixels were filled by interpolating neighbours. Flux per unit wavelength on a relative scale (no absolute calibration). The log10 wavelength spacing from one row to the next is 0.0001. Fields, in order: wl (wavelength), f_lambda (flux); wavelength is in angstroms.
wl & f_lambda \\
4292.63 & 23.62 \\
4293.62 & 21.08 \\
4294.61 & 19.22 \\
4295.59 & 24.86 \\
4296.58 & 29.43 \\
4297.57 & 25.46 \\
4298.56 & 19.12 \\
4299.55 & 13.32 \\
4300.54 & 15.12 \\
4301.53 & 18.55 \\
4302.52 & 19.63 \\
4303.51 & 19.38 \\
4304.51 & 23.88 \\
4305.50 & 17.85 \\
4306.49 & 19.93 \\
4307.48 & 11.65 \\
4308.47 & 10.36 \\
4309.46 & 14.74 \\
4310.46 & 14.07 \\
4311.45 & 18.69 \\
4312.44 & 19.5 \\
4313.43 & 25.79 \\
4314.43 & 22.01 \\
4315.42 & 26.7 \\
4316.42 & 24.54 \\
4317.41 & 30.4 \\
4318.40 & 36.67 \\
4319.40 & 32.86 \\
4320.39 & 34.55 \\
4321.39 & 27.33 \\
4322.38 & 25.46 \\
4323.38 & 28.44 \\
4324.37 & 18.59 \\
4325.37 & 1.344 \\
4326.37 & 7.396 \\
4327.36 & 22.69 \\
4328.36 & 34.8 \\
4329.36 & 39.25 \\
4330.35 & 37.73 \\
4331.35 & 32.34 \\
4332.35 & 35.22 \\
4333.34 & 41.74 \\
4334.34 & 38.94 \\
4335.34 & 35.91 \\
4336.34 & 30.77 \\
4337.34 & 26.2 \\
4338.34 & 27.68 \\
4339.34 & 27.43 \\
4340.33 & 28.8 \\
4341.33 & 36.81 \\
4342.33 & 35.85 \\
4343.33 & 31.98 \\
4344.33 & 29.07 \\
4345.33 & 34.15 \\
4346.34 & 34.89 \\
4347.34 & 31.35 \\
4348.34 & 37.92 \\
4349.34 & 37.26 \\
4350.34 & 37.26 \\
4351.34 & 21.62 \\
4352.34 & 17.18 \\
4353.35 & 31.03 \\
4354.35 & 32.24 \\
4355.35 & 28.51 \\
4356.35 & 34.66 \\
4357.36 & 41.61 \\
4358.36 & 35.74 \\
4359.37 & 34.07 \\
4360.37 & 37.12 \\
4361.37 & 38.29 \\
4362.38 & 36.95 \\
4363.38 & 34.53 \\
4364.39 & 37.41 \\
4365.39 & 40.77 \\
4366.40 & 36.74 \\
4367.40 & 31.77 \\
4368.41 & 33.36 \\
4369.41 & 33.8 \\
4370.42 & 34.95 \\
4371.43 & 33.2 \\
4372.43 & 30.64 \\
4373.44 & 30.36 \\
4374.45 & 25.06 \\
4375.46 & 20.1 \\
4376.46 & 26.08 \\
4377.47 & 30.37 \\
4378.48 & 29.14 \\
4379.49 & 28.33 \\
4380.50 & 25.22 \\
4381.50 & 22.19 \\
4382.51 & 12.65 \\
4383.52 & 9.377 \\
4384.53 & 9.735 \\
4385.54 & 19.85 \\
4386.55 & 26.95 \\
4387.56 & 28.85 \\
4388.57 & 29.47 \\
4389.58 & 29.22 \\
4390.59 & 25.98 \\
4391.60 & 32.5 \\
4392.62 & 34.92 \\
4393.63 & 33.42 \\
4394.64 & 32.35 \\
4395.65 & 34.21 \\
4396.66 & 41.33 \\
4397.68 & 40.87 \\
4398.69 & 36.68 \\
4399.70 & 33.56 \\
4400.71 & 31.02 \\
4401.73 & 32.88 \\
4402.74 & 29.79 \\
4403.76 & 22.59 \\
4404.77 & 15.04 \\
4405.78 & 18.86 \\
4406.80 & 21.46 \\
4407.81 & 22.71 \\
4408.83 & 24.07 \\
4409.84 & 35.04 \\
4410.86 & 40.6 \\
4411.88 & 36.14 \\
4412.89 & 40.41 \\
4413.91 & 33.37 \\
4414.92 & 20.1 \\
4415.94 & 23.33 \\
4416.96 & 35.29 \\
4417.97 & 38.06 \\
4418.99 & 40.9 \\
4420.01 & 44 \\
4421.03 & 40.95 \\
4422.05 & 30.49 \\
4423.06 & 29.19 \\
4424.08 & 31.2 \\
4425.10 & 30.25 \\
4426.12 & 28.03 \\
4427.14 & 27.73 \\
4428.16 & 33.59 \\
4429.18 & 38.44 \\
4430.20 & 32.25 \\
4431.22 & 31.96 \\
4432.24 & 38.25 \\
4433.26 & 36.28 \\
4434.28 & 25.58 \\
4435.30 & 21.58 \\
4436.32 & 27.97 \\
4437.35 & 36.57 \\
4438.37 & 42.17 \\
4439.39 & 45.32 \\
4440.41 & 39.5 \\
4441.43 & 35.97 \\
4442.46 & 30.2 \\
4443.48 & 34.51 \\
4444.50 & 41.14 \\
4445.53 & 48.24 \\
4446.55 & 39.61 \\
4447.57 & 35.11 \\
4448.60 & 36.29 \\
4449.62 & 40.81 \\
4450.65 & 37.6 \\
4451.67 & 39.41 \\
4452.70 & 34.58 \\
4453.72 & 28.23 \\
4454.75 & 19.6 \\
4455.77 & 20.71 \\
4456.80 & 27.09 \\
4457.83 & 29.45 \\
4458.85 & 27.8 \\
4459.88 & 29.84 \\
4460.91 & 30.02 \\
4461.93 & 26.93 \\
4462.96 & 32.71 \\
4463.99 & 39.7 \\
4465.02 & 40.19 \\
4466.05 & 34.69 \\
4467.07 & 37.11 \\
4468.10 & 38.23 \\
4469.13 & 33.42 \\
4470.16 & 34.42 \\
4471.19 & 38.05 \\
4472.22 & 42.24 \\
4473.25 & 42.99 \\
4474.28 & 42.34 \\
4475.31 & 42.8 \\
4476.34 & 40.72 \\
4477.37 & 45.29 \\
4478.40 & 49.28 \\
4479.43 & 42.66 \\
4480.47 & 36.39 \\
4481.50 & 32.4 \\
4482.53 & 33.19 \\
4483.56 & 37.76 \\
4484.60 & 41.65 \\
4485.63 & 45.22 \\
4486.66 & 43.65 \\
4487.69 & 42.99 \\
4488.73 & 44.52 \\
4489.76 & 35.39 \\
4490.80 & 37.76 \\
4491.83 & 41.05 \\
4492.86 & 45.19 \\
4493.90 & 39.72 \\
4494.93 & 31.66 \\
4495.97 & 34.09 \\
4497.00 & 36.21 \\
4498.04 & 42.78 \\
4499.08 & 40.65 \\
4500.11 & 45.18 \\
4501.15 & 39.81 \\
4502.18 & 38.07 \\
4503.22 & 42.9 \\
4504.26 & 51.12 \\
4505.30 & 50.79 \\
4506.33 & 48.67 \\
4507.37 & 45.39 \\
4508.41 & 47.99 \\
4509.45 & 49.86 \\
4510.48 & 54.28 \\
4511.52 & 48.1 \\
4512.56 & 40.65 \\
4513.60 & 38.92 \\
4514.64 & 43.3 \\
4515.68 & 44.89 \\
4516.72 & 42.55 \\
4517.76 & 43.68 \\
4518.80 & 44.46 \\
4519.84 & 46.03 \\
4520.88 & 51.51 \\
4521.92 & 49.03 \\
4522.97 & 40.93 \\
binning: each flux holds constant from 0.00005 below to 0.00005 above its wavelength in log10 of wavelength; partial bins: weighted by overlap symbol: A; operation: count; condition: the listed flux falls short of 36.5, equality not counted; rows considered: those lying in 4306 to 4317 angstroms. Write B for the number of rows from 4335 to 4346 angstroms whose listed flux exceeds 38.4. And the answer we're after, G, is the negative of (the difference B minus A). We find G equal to 11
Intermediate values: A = 11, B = 0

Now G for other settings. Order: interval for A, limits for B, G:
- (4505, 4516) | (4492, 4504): -7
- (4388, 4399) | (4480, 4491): 3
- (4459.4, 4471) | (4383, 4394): 7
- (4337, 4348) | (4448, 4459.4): 8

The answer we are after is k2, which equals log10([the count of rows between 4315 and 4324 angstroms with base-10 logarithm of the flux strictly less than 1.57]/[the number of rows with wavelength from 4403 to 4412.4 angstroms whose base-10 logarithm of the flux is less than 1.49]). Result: 0.18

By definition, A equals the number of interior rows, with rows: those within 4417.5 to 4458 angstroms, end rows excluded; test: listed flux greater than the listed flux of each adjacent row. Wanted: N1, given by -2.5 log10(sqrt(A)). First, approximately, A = 8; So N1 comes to -1.13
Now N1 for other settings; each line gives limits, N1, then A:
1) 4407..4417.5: -0.38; 2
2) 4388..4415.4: -0.87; 5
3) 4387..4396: -0.38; 2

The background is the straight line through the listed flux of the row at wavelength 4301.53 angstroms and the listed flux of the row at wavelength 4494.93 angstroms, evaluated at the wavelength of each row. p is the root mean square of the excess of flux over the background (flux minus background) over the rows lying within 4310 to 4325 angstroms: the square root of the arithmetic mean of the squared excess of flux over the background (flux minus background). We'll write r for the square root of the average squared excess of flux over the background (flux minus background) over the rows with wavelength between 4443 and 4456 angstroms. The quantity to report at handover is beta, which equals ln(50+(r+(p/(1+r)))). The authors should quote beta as 4.111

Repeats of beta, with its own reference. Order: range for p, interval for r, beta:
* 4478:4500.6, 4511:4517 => 4.117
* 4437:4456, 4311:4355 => 4.137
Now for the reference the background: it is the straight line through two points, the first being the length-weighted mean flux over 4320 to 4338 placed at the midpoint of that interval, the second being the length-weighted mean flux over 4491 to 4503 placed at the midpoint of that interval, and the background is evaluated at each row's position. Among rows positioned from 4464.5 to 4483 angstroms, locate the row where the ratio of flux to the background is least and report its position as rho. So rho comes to 4481.50 angstroms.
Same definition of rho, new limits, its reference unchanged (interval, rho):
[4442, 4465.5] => 4454.75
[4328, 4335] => 4331.35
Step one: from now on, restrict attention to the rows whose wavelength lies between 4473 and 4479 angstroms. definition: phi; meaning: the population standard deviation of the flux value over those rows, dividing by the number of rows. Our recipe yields 2.8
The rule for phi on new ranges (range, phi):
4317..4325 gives 5.4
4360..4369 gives 2.6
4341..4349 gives 2.8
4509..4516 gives 5.0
